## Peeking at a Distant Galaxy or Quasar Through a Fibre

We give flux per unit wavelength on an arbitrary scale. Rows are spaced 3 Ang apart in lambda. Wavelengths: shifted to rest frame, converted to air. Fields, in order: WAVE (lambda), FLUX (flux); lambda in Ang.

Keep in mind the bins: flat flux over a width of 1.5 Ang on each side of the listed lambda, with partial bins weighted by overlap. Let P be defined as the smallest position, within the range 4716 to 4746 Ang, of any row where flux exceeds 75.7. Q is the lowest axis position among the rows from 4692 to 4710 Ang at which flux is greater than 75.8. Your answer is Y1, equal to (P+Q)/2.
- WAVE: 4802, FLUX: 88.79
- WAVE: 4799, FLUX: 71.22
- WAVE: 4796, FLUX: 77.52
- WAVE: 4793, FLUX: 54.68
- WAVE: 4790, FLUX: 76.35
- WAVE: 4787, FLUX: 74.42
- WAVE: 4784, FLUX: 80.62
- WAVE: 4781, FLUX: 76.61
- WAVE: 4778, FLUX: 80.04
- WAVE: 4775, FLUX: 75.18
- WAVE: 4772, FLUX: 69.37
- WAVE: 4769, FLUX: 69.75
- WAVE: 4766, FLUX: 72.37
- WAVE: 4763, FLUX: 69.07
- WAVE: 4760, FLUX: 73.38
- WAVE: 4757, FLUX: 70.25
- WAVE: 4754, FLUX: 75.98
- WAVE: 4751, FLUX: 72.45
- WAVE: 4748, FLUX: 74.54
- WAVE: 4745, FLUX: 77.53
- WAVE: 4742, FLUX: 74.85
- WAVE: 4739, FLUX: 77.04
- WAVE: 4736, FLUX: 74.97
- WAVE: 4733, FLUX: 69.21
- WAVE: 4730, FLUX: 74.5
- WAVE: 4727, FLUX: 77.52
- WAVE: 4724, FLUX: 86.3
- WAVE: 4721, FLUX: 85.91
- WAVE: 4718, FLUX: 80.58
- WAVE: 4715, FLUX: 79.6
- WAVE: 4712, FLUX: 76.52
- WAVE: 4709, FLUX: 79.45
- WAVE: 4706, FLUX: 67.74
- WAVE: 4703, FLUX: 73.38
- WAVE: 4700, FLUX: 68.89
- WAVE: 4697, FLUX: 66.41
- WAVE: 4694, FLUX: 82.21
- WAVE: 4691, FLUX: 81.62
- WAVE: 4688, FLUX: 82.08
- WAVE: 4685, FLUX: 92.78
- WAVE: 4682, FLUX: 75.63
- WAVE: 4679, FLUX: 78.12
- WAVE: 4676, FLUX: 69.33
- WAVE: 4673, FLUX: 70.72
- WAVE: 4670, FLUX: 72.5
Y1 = 4706.0 Ang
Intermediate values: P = 4718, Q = 4694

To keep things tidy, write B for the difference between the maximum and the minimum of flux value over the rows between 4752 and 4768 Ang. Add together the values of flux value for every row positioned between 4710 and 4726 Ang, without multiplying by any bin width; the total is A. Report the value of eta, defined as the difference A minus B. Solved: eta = 402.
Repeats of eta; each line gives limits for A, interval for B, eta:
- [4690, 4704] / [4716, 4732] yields 361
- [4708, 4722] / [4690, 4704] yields 386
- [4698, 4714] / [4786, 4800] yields 343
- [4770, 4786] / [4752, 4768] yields 375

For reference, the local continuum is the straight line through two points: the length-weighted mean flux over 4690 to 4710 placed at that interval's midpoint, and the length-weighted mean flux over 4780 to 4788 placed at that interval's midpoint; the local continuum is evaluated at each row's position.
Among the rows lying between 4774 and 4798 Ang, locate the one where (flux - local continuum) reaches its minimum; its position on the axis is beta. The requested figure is 4793 Ang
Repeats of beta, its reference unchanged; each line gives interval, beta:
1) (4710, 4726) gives 4712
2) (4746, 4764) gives 4763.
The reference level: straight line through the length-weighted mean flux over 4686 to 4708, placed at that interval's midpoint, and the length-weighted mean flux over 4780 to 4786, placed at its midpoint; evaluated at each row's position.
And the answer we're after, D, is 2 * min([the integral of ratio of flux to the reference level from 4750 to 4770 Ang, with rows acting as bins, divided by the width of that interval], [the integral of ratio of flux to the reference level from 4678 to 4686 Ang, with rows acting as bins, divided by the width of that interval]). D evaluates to 1.86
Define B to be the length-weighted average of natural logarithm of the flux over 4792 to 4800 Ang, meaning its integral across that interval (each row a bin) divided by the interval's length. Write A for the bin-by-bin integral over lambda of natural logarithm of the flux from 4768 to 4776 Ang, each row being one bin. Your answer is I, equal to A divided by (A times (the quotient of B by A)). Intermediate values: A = 34.1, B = 4.21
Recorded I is 8.1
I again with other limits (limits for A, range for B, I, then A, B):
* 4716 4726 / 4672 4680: 10.3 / 44.3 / 4.28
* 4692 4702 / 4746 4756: 10.0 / 42.9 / 4.31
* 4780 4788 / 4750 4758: 8.1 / 34.8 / 4.29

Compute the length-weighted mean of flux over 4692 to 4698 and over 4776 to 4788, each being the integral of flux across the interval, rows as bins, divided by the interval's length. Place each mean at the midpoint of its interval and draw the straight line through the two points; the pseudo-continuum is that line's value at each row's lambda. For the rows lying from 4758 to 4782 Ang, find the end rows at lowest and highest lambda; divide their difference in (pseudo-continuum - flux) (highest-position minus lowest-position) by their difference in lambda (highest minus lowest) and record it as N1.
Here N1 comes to -0.13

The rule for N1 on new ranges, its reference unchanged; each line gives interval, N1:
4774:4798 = -0.08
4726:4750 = 0.17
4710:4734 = 0.38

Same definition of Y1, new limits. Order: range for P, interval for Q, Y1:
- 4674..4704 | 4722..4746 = 4701.5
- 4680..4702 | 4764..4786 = 4731.5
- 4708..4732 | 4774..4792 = 4743.5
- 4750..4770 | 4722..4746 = 4739.0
